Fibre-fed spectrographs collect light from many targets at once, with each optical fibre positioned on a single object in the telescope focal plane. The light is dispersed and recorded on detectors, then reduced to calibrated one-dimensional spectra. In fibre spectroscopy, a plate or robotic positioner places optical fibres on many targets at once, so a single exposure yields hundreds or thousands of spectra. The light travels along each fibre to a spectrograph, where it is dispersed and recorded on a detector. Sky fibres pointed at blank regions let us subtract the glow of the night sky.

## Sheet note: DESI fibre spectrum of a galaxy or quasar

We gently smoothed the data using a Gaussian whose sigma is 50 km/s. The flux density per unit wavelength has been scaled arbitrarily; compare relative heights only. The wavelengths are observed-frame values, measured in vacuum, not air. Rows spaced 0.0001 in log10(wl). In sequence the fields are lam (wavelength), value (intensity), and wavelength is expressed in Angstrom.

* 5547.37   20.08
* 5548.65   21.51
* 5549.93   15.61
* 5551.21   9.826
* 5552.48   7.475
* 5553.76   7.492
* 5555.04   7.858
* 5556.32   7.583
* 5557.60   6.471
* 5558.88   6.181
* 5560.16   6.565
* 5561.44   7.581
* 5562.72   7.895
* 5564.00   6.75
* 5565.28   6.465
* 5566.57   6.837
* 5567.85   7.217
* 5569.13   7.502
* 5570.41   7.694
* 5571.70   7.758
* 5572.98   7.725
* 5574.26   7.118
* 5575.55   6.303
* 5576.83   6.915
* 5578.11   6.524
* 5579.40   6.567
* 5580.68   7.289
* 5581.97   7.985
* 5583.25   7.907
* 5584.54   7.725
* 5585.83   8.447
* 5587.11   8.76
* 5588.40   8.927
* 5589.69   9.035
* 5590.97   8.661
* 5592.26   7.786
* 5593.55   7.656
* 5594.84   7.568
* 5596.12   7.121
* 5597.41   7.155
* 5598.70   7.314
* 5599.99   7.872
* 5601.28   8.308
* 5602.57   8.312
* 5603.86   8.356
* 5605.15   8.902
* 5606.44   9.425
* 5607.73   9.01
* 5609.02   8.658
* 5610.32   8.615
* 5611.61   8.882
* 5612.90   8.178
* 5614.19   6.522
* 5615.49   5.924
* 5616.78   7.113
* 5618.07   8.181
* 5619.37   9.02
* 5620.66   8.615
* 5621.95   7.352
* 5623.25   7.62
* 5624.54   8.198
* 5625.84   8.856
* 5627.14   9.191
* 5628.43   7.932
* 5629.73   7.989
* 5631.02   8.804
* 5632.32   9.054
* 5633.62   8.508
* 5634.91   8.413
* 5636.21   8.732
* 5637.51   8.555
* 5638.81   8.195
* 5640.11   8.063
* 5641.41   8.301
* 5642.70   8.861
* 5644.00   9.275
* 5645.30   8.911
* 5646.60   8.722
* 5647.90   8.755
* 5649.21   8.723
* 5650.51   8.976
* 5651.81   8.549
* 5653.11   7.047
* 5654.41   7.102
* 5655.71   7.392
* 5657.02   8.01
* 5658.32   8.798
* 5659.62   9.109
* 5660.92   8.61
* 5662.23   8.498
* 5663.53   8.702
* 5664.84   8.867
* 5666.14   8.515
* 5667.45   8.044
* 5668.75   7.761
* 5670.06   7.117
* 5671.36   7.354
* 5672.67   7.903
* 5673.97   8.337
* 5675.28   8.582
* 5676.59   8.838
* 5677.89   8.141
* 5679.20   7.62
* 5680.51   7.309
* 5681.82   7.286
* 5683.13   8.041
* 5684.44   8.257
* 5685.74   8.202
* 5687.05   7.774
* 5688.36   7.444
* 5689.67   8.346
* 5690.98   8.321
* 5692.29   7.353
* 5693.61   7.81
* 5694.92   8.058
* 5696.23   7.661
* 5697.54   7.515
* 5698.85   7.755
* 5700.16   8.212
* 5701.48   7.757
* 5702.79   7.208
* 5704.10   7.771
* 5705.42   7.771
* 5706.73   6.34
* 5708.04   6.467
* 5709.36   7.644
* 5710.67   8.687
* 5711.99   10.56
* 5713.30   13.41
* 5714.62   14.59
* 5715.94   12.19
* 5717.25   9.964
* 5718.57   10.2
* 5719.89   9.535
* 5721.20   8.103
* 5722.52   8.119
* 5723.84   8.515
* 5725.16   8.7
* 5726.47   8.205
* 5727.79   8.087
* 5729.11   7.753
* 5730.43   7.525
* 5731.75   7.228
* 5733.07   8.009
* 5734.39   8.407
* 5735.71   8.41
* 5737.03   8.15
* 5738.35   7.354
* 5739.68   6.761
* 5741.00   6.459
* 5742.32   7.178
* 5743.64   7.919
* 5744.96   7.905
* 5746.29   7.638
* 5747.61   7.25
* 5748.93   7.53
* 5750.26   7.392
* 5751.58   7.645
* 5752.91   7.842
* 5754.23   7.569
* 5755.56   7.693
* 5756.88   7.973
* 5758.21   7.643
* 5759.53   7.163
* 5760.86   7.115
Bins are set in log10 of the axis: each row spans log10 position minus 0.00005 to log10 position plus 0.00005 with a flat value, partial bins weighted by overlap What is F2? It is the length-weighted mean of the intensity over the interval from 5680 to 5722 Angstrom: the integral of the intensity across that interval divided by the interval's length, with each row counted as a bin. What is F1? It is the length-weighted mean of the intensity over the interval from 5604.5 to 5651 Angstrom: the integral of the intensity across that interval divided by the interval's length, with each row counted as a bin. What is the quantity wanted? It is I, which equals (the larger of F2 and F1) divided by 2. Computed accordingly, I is 4.28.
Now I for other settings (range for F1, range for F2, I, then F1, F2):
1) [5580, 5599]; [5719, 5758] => 3.98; 8.0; 7.8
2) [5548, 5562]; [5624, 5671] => 4.74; 9.5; 8.4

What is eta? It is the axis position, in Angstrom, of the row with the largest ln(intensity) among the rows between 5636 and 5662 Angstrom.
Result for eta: 5644.00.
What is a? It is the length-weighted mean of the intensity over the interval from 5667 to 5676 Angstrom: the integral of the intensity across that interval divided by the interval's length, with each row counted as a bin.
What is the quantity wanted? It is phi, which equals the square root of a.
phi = 2.81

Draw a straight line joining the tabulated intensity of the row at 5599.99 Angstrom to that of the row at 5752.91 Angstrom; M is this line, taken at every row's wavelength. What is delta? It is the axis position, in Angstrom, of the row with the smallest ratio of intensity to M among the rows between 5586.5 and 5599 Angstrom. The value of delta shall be 5596.12 Angstrom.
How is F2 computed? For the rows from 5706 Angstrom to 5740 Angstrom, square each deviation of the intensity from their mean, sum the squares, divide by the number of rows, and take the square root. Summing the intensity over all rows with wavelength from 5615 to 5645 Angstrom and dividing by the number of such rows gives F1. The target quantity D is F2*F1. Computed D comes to 16.3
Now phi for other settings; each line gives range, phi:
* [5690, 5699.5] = 2.79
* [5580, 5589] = 2.85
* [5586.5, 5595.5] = 2.89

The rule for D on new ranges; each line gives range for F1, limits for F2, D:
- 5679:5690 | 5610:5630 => 7.0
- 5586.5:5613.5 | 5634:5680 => 4.9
